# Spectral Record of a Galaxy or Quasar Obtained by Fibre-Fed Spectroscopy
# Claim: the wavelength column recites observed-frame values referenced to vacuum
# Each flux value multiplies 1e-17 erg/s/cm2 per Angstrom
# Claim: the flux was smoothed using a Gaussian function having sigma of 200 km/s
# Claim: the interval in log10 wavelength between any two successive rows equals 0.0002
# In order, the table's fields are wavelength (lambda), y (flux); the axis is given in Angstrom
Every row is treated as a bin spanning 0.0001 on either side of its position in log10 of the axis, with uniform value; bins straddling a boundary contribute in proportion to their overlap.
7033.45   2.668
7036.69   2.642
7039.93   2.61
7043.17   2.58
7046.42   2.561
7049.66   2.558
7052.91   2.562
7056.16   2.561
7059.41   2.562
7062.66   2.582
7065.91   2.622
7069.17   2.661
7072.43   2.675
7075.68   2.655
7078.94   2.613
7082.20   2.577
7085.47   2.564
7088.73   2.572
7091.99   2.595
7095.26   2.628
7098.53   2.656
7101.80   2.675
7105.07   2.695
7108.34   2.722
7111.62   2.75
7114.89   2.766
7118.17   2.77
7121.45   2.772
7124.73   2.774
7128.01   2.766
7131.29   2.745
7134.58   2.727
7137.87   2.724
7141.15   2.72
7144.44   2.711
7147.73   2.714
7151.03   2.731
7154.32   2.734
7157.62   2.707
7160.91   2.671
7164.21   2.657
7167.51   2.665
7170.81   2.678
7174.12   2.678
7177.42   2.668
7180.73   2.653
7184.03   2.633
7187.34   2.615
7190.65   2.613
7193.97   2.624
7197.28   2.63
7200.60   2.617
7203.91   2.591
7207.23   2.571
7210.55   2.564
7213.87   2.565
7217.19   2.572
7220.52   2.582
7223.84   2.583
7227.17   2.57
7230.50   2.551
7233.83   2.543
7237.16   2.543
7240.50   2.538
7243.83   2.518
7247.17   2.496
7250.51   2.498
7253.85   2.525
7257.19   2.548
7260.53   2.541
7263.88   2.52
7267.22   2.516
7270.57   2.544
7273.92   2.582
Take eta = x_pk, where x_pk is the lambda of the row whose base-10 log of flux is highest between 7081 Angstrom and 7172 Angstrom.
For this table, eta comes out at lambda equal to 7124.73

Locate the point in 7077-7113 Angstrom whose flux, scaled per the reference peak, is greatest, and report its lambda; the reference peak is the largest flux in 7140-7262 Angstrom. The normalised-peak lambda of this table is 7111.62 Angstrom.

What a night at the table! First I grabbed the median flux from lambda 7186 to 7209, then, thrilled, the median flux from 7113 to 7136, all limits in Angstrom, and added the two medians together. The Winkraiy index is 5.38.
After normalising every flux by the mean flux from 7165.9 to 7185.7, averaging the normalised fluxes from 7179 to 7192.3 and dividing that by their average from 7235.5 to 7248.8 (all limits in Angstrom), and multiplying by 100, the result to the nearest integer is 104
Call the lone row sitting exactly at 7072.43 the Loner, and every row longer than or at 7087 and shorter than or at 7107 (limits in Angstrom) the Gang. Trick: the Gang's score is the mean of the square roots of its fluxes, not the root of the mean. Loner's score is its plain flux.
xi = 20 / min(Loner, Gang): 12.3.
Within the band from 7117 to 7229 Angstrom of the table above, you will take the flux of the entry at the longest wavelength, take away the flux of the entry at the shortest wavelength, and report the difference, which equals -0.200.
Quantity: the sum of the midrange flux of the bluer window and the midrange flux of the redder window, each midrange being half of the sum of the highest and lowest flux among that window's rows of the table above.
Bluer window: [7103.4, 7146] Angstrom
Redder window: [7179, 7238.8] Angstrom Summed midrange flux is 5.33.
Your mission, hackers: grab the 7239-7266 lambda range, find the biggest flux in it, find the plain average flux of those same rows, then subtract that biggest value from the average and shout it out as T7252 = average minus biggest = -0.025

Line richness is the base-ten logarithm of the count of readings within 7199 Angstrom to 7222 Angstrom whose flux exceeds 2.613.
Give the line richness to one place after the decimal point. 0.0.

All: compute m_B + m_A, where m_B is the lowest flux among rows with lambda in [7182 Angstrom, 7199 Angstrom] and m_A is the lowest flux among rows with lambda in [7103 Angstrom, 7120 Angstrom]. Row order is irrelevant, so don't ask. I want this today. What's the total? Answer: 5.31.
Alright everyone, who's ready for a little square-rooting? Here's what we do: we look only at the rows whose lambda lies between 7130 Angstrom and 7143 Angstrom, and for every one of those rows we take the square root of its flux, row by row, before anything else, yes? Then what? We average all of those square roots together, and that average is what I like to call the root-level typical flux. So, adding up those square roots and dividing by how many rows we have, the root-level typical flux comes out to 1.65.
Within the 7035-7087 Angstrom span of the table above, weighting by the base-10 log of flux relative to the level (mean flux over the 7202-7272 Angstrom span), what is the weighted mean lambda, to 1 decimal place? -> 7063.2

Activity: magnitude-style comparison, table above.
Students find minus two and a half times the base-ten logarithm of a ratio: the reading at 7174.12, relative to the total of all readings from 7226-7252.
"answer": 2.20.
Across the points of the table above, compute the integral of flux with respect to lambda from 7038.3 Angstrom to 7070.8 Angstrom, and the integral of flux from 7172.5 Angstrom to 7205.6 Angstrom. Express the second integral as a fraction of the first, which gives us 1.037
